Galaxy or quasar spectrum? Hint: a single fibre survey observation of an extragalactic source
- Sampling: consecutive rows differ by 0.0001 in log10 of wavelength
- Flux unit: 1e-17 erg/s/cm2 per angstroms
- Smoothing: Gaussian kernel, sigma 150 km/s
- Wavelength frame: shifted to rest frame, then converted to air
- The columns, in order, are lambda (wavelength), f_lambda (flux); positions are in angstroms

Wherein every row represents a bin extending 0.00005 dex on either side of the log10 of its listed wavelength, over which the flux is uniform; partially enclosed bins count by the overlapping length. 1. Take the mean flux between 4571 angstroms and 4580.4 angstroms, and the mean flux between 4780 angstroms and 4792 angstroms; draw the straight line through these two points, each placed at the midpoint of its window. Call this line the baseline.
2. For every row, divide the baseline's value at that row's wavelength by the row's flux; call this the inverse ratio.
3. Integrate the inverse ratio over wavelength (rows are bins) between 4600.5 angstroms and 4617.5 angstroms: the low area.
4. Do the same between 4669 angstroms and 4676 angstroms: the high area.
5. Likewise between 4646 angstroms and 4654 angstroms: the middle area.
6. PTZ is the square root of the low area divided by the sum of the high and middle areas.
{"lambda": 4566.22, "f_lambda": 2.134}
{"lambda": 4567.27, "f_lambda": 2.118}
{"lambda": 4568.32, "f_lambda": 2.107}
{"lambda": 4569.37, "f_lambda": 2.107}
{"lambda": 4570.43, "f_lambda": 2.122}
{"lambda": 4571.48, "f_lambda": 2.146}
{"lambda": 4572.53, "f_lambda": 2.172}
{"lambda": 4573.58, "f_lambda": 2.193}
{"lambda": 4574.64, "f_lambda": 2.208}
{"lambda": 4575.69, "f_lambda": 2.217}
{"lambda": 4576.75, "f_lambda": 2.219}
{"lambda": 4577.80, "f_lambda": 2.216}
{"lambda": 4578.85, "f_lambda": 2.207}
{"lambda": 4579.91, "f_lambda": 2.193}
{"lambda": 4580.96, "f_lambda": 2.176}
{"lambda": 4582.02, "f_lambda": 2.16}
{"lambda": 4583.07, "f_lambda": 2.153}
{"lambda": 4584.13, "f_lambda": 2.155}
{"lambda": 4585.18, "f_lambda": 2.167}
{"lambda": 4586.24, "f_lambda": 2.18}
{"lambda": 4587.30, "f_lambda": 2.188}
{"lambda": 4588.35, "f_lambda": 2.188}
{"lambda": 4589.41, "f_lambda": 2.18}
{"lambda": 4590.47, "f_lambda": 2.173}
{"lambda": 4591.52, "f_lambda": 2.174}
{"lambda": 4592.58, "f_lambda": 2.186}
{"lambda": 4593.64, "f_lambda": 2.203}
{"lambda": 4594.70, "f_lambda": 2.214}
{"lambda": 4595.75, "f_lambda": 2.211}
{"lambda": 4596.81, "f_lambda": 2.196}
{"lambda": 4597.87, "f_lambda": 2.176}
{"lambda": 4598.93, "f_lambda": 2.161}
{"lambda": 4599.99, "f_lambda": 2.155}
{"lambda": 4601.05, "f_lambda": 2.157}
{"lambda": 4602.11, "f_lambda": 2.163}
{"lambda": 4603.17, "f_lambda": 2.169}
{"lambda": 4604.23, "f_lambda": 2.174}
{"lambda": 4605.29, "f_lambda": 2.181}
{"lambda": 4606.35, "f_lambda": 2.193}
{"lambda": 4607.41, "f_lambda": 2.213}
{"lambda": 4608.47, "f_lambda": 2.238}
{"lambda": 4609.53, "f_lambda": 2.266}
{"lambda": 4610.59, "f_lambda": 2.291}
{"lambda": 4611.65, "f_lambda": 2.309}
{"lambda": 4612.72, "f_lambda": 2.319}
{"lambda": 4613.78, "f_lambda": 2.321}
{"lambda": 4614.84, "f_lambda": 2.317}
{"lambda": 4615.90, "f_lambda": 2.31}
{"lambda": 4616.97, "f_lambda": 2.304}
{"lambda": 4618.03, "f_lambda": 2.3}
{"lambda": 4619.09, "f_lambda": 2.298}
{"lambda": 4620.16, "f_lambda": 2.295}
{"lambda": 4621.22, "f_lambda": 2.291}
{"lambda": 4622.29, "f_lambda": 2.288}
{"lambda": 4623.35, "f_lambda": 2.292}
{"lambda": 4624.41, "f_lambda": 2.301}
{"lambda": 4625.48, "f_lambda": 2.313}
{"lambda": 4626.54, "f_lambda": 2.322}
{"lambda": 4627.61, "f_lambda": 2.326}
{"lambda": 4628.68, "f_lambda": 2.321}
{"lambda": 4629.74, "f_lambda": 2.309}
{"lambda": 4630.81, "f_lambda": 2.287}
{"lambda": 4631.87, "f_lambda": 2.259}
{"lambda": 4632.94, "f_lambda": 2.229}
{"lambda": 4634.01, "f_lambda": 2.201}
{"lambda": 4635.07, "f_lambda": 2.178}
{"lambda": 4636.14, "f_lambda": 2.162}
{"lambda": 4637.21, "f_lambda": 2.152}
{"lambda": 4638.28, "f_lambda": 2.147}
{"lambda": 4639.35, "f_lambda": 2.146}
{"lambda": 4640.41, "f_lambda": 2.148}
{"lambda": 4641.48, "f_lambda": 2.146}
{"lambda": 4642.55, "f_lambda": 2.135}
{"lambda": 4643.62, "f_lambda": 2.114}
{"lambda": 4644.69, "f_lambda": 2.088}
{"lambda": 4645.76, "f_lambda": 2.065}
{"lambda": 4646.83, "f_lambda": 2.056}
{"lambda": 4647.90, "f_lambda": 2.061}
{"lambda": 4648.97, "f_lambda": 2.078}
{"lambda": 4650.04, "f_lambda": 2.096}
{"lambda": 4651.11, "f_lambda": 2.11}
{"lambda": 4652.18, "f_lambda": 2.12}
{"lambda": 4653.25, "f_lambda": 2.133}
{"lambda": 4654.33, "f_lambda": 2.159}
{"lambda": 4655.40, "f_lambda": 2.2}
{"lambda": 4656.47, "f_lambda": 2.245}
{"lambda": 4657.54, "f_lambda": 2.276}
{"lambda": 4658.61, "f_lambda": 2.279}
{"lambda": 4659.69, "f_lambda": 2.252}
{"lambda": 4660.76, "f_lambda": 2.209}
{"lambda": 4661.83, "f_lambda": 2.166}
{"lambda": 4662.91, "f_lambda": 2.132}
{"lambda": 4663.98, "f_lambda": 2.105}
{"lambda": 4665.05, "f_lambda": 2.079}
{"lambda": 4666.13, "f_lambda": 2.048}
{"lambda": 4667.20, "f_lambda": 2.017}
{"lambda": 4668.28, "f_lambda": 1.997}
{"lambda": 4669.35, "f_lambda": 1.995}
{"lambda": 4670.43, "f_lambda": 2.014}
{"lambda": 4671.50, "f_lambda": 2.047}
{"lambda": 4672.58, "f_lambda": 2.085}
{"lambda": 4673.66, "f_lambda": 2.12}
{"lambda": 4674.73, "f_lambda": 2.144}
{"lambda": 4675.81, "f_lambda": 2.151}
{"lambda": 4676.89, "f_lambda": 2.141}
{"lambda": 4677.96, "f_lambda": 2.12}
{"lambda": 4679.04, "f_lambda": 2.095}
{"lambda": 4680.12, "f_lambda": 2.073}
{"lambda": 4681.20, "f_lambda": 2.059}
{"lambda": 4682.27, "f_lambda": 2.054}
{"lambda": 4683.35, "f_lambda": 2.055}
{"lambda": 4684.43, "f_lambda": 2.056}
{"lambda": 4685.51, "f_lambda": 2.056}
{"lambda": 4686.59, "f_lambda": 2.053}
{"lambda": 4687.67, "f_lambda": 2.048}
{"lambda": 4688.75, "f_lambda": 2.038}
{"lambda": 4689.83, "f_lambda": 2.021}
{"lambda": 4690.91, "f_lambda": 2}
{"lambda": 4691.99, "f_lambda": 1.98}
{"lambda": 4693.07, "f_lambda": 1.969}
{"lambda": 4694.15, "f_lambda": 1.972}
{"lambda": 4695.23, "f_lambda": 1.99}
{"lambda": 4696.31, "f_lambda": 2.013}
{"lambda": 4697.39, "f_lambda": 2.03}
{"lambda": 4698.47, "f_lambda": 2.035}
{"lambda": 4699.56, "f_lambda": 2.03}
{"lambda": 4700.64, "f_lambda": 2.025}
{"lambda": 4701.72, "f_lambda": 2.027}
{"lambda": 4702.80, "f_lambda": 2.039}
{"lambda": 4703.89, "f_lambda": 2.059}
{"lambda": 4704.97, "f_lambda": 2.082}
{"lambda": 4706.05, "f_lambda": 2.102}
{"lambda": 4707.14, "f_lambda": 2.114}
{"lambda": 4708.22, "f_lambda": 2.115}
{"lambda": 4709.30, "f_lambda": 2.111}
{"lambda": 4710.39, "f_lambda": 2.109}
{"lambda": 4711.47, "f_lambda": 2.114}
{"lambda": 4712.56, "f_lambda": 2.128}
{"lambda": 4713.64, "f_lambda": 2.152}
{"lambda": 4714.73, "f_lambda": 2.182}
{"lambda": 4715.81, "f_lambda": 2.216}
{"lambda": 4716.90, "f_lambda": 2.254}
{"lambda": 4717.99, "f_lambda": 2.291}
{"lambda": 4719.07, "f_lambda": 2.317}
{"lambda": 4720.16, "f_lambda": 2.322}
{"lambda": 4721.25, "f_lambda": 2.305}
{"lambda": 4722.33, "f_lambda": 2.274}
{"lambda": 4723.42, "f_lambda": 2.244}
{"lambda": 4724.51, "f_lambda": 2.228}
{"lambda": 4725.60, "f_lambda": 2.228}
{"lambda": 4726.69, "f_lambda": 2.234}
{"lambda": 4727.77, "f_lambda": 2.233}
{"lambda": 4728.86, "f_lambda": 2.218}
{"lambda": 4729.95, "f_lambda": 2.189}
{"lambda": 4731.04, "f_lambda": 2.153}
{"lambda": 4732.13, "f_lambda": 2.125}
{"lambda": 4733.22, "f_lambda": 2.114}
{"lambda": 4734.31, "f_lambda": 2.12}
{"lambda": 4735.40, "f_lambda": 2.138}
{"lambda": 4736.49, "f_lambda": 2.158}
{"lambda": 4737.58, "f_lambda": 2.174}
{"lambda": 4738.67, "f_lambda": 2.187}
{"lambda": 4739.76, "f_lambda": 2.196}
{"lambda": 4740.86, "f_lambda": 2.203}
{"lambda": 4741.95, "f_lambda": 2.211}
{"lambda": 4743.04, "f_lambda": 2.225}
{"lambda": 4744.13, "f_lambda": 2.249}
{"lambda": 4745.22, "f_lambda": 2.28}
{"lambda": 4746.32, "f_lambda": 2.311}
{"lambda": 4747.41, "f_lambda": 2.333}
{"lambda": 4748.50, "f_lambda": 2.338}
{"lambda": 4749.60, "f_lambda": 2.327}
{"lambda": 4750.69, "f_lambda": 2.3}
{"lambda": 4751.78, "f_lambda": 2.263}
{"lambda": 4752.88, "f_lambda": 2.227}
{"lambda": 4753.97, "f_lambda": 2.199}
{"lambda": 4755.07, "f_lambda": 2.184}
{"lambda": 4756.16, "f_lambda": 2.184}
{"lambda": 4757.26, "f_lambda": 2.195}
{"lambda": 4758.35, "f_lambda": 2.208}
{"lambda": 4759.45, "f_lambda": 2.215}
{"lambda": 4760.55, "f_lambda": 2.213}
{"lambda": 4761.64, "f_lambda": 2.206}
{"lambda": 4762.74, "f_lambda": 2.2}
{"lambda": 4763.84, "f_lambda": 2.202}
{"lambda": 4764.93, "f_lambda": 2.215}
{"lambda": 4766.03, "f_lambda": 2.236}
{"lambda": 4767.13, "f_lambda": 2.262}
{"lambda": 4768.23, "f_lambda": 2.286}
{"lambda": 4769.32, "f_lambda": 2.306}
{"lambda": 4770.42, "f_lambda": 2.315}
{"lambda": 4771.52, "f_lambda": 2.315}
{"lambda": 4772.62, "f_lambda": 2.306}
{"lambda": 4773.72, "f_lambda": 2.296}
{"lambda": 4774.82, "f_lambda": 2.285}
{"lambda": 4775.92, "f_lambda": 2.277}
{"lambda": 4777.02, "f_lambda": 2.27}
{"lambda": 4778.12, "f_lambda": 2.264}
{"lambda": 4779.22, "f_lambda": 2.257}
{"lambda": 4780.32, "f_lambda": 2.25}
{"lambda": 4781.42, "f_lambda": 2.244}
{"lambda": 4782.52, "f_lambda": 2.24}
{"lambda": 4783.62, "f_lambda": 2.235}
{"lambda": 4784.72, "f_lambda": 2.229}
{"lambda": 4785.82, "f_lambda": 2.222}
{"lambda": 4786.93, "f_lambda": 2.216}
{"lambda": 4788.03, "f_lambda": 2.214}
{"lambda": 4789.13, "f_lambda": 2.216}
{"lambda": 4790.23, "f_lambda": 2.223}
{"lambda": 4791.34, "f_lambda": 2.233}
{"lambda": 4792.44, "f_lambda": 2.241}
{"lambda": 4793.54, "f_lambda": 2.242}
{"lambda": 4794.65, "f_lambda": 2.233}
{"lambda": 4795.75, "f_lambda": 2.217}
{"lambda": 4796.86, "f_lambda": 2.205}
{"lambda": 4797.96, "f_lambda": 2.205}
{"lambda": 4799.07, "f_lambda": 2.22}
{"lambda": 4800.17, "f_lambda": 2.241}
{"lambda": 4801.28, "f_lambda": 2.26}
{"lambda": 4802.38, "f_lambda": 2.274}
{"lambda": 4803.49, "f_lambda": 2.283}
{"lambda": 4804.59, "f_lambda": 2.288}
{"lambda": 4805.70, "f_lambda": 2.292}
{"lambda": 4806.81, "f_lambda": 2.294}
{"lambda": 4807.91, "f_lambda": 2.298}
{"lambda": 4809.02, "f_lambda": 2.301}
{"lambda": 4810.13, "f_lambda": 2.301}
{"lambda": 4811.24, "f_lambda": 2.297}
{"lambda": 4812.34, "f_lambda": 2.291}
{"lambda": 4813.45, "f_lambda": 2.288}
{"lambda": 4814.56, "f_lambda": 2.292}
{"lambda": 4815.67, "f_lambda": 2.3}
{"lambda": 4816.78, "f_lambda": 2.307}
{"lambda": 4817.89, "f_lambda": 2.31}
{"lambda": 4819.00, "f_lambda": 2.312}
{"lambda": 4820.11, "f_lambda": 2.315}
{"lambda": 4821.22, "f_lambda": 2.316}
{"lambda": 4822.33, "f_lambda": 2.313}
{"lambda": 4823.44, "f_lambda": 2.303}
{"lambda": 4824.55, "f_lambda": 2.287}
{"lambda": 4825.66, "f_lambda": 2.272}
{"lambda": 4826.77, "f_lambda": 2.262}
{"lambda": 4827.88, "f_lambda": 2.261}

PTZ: 1.0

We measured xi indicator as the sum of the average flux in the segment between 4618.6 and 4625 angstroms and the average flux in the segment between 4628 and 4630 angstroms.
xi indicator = 4.61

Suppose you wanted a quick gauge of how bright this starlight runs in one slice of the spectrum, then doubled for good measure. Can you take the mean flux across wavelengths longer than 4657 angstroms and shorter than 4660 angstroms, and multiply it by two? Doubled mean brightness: 4.54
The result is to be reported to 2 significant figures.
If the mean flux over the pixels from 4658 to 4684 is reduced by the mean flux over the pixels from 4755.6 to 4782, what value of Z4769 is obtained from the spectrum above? -0.15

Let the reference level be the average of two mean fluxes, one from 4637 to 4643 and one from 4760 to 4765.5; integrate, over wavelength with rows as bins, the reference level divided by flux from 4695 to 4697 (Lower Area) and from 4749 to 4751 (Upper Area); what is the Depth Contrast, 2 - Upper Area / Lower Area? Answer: 1.1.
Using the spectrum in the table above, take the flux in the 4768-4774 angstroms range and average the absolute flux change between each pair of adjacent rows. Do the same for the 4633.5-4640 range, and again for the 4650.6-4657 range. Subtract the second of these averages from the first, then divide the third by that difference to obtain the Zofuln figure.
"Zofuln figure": -19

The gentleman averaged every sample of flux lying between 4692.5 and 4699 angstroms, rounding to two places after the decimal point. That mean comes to 2.00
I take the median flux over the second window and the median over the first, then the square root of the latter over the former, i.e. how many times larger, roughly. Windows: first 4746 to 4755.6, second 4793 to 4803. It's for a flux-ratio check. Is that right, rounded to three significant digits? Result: 1.01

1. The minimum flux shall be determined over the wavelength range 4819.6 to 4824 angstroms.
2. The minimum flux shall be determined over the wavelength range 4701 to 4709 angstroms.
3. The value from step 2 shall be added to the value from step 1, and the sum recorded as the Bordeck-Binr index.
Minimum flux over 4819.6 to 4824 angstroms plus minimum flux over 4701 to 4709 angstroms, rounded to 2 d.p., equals 4.33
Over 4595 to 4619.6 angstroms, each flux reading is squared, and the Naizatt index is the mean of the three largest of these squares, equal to 5.38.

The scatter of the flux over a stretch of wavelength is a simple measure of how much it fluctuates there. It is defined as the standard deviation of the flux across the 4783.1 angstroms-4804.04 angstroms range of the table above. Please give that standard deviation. 0.021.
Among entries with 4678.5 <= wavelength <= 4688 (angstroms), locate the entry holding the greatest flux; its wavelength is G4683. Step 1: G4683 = 4679.04 angstroms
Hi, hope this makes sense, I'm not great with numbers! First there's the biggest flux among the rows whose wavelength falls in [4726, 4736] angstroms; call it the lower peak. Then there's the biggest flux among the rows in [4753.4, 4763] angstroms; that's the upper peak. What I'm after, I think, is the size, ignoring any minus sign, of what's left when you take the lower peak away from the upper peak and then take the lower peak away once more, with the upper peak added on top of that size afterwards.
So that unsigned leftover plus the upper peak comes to 4.5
